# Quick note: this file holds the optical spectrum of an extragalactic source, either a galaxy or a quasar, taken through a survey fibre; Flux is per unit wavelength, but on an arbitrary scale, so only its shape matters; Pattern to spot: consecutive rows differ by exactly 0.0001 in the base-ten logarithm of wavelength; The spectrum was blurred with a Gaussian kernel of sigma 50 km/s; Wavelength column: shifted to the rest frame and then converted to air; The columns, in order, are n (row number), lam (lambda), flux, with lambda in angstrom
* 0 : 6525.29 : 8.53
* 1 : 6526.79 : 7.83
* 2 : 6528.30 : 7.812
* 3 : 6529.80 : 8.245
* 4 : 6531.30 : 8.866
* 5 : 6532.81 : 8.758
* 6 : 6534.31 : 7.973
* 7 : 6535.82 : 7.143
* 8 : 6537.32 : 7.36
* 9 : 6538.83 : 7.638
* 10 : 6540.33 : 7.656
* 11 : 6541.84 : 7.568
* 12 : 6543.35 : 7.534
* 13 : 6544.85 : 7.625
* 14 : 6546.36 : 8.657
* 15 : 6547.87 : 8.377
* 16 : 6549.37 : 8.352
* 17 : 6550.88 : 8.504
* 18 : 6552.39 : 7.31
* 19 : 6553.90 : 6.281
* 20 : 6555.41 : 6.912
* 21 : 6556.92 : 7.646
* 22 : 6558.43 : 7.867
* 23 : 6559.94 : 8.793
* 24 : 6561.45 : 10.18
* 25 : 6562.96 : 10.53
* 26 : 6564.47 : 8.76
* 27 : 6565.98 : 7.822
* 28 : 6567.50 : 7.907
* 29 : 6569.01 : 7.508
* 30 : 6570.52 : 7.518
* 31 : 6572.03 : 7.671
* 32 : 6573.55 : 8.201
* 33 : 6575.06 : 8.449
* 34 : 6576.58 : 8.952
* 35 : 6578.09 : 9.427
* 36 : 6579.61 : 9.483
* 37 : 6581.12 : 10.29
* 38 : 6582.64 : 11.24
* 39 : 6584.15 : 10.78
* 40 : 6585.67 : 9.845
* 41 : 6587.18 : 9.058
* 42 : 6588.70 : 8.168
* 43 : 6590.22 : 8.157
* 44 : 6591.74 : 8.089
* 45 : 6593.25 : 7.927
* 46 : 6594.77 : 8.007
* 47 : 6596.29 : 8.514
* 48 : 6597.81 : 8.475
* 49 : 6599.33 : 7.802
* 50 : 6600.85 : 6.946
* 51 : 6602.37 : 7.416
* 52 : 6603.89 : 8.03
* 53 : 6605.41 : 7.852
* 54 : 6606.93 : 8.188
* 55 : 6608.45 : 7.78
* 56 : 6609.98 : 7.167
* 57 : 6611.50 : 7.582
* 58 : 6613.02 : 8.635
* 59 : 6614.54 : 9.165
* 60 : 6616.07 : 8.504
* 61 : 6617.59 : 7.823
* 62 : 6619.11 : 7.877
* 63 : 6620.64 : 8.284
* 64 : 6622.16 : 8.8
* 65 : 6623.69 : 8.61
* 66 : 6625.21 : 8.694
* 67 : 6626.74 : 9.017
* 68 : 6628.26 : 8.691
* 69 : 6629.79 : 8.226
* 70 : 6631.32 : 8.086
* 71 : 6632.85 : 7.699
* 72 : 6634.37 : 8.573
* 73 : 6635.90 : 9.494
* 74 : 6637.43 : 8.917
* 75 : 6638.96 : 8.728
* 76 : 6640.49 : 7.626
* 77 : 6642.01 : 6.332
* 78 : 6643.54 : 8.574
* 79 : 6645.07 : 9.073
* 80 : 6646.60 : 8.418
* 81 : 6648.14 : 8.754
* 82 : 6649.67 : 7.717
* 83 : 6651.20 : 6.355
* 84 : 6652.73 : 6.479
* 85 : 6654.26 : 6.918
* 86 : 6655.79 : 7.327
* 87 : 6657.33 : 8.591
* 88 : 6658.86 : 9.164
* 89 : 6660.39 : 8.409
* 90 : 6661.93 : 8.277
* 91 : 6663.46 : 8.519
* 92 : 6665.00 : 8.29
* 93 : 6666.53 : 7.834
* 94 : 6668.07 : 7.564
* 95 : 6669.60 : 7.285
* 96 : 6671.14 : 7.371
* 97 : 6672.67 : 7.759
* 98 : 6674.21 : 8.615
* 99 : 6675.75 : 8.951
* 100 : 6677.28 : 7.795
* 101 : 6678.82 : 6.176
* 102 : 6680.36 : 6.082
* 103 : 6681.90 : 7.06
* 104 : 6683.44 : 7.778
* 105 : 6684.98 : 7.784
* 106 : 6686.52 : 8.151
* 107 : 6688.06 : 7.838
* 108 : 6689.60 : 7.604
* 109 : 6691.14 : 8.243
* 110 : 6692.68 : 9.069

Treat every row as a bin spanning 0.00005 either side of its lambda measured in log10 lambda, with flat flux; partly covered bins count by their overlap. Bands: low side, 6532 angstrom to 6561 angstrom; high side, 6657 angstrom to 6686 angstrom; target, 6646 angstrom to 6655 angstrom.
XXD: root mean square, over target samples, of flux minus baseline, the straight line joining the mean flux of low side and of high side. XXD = 1.0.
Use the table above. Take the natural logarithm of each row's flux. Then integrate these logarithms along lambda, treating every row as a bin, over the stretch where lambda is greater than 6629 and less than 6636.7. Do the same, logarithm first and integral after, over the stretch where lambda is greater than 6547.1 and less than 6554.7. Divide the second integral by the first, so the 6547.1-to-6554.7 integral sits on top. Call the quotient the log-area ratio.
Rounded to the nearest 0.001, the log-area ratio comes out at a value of 0.948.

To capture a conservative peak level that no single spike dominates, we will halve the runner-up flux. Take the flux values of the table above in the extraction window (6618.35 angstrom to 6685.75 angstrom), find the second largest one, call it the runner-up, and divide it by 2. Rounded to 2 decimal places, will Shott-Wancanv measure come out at 4.58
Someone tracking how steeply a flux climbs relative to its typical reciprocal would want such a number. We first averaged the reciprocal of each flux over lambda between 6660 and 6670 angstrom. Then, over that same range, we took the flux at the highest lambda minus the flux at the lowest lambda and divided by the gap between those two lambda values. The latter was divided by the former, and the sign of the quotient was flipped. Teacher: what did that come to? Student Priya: 1.0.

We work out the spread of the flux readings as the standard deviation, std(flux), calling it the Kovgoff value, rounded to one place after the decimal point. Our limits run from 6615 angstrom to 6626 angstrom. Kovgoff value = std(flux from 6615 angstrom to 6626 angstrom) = 0.4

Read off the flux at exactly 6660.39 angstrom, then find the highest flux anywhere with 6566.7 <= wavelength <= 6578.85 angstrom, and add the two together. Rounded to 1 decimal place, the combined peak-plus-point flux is 17.8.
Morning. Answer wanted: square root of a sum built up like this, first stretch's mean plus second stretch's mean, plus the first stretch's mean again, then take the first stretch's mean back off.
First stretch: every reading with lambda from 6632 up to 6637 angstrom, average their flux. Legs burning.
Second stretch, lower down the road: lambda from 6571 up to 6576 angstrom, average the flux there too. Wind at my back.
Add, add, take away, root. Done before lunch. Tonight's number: 4.09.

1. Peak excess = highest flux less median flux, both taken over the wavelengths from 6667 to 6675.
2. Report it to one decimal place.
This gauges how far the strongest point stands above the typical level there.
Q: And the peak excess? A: 1.1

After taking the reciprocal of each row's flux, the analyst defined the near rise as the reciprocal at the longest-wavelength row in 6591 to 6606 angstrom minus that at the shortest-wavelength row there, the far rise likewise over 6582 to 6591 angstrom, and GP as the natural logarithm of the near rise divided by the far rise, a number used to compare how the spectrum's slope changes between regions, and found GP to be -2.2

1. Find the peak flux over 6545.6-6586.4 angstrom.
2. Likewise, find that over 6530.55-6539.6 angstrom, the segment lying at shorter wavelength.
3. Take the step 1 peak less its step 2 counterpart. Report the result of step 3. 2.4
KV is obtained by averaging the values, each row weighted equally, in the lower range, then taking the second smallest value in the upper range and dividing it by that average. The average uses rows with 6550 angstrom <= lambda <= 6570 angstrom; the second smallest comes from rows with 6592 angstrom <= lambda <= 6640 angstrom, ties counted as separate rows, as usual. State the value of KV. 0.88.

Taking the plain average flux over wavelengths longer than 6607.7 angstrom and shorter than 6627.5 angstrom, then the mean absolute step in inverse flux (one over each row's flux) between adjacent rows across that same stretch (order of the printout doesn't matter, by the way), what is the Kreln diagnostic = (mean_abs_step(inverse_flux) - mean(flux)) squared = 68.8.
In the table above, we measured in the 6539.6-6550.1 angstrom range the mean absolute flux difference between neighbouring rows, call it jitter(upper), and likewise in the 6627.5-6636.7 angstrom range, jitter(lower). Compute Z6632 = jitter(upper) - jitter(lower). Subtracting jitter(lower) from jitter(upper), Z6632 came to -0.3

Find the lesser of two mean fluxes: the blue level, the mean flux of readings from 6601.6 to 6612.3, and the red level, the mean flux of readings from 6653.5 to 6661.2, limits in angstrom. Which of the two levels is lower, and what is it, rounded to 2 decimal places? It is 7.72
